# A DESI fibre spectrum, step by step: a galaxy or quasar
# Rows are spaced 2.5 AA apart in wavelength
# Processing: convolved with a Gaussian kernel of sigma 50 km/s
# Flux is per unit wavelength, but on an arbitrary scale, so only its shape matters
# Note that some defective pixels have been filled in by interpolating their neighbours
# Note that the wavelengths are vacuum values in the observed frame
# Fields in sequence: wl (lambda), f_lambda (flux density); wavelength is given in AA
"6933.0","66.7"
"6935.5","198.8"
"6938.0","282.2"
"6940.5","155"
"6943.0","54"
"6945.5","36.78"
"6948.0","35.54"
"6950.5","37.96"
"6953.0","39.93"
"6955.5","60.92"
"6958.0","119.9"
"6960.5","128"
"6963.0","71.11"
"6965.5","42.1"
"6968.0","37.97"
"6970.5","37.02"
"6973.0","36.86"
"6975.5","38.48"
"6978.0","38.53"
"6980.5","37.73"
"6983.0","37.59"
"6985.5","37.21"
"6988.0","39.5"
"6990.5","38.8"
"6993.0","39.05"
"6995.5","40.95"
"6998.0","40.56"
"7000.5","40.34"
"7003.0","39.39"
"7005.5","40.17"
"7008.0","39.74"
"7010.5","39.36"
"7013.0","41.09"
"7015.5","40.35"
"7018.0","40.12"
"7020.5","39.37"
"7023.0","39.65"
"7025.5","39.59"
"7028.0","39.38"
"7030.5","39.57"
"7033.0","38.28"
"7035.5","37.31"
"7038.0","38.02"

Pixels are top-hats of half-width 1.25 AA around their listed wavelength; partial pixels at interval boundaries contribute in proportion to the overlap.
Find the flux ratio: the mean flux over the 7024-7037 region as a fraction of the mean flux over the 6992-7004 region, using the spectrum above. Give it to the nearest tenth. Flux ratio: 1.0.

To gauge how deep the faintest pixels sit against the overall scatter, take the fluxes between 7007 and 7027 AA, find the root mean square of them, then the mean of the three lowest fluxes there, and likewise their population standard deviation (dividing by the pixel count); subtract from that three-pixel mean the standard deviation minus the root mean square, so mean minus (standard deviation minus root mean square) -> 79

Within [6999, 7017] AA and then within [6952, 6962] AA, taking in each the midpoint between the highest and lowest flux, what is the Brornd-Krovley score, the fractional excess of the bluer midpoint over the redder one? 1.09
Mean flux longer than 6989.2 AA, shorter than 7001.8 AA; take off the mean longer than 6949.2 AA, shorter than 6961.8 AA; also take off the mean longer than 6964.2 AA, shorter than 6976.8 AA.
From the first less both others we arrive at -76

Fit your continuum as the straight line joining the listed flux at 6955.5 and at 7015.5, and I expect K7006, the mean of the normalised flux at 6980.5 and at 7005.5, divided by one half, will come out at 1.64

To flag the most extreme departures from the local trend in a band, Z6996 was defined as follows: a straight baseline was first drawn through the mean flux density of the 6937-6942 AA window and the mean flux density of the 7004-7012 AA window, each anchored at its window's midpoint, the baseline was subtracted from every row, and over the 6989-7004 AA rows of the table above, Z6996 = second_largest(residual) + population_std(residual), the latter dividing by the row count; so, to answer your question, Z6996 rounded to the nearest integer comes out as -7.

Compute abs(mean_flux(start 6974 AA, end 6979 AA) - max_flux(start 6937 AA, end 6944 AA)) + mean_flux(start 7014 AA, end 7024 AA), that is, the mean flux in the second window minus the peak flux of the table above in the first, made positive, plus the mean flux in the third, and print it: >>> 284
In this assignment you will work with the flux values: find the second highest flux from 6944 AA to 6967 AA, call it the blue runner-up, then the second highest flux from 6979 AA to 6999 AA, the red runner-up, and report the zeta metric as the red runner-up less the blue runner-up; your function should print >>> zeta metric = -79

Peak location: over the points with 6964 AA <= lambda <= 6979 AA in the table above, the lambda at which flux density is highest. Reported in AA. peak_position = 6965.5 AA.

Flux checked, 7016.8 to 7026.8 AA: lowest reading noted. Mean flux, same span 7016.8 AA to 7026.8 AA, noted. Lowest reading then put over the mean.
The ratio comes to 0.99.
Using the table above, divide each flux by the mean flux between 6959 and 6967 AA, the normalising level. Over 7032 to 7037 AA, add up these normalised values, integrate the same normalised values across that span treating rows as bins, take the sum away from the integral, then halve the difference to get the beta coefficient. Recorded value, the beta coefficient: 0.71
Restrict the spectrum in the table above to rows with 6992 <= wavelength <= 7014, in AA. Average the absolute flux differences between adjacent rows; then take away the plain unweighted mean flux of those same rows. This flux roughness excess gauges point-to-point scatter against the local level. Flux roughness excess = -39.2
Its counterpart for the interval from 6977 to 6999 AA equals -38.0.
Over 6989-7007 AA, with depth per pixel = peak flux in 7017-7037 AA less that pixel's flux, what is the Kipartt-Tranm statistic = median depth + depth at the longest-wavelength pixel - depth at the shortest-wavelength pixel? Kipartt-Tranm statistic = -1.4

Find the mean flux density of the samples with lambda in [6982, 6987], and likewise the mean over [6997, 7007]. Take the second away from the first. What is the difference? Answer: -3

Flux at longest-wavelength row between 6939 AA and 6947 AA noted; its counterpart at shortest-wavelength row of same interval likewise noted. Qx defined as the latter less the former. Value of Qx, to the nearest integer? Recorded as 118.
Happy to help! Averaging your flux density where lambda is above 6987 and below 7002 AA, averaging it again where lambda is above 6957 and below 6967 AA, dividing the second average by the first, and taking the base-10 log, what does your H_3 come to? 0.35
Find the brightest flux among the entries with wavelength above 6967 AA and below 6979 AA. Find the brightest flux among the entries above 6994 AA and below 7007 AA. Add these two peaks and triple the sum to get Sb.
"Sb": 238.4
